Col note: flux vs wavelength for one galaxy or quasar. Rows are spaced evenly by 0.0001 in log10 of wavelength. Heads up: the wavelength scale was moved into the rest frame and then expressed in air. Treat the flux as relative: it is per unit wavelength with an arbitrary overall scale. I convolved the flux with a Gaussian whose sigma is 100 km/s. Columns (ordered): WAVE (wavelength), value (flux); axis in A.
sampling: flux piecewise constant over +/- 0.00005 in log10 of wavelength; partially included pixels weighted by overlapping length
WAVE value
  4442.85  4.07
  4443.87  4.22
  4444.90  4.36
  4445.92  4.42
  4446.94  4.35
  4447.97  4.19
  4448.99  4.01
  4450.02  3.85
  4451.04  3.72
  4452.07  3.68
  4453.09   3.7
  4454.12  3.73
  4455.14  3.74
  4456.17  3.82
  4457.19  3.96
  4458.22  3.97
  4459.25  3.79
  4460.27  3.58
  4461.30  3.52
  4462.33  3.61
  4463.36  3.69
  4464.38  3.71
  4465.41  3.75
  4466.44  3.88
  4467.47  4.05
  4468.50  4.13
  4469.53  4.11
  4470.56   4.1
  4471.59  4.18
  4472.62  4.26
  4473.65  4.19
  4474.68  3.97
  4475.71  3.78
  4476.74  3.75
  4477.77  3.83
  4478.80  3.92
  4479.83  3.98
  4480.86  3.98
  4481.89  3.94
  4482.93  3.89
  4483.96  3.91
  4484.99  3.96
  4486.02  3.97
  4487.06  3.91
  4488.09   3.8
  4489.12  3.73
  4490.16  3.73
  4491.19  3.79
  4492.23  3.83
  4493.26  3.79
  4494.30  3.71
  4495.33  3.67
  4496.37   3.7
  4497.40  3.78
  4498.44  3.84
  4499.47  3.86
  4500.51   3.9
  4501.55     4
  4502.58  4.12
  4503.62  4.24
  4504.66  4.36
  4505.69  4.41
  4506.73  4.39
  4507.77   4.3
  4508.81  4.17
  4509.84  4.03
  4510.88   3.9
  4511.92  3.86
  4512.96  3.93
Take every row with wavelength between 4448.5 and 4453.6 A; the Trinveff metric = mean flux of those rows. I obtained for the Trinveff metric 3.79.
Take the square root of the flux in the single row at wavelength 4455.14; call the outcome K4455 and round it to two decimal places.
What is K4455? 1.93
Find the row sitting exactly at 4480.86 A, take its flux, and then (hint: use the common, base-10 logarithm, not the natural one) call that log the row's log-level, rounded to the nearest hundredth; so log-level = 0.60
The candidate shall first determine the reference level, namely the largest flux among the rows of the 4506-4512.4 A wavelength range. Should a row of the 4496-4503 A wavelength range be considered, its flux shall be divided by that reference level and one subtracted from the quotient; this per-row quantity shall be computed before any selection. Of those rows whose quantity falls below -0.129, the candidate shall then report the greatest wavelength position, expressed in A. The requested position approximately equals 4497.40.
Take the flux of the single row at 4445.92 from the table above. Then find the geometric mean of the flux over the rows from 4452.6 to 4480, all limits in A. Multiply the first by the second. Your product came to 17.1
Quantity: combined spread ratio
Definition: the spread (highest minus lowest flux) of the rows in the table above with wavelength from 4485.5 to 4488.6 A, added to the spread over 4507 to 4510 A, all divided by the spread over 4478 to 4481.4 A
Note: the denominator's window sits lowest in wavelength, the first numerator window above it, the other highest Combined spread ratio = 7.3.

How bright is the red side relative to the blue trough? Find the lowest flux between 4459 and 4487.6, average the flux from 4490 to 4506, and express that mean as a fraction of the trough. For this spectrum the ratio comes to 1.114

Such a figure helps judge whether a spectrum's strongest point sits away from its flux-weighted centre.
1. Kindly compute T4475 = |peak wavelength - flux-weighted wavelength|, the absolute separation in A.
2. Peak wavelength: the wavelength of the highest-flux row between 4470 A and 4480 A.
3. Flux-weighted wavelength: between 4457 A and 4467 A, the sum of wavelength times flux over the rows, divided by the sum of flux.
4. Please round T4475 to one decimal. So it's 10.8 A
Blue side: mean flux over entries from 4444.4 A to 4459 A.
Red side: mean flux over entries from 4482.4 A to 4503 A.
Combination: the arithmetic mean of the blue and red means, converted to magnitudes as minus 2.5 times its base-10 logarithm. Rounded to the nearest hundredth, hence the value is -1.48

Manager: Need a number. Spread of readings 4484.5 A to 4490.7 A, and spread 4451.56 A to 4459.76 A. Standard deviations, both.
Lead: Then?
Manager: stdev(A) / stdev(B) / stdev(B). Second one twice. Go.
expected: 9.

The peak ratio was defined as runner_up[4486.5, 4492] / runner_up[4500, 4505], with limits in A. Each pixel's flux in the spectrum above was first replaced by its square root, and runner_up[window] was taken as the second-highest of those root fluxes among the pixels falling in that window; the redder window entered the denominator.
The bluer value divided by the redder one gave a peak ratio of 0.95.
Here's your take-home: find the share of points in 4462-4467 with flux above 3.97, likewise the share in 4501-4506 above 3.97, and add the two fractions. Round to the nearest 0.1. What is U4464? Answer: 1.0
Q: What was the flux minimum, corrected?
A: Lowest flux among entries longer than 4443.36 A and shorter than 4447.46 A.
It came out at 4.22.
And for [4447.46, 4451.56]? 3.72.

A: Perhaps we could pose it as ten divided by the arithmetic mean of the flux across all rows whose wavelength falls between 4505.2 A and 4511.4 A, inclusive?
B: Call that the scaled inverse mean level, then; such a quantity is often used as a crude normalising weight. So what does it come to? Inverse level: 2.38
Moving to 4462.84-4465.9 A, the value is 2.69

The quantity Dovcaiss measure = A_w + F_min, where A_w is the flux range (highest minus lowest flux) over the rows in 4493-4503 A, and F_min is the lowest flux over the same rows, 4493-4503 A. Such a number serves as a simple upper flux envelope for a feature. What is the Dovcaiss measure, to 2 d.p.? 4.12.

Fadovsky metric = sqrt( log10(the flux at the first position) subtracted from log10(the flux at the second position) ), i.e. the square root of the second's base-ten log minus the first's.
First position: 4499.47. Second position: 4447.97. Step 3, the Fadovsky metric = 0.189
